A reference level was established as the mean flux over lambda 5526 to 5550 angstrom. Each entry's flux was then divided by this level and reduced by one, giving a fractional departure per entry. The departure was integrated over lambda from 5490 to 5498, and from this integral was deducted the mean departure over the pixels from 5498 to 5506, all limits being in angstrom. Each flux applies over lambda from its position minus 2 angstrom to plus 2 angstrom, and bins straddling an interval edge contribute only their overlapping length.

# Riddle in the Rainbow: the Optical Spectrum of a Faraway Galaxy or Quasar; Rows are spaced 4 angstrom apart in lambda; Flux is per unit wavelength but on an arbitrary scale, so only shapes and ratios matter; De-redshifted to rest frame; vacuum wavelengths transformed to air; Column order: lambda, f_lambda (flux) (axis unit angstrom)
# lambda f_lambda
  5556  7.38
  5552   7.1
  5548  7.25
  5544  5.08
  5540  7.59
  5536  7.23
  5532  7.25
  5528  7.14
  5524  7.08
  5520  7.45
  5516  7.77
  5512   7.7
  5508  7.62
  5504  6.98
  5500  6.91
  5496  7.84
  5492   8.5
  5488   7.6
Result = 1.4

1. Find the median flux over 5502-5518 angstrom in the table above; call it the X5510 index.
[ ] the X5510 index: 7.7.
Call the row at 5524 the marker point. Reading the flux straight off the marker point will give 7.08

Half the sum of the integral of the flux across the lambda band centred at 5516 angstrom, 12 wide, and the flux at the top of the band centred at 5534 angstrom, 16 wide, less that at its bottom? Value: 46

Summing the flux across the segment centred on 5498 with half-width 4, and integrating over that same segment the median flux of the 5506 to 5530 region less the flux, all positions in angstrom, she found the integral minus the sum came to -13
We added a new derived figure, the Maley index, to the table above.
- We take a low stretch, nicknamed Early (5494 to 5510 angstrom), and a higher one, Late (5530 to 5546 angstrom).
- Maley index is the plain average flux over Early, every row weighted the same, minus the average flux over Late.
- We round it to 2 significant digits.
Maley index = 0.55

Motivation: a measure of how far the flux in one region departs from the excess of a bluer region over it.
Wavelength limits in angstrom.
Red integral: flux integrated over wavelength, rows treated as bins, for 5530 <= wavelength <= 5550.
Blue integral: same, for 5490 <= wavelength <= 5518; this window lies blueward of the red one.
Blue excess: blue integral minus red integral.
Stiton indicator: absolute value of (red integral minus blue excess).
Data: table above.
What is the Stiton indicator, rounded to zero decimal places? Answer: 62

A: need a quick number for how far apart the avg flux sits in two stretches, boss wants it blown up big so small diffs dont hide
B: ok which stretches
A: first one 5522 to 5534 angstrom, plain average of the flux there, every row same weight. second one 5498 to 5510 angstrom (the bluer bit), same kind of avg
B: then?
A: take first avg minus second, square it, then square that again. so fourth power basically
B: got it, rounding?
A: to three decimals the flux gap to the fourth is 0.000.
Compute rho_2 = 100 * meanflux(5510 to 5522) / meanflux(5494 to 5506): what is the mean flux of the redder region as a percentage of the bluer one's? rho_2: 105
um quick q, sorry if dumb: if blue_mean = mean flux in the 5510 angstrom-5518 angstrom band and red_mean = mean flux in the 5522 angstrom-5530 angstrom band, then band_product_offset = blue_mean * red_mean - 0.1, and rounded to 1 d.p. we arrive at 54.9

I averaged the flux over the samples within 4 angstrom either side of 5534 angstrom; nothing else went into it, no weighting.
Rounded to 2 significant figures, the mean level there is 7.2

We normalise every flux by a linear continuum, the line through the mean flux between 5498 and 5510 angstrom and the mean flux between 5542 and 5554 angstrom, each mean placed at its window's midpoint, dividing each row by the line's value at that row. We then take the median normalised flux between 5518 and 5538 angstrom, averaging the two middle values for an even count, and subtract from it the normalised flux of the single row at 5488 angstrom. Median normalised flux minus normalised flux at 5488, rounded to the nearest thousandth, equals 0.053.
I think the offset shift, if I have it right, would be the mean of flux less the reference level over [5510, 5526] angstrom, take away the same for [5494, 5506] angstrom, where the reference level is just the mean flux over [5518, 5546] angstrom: 0.26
